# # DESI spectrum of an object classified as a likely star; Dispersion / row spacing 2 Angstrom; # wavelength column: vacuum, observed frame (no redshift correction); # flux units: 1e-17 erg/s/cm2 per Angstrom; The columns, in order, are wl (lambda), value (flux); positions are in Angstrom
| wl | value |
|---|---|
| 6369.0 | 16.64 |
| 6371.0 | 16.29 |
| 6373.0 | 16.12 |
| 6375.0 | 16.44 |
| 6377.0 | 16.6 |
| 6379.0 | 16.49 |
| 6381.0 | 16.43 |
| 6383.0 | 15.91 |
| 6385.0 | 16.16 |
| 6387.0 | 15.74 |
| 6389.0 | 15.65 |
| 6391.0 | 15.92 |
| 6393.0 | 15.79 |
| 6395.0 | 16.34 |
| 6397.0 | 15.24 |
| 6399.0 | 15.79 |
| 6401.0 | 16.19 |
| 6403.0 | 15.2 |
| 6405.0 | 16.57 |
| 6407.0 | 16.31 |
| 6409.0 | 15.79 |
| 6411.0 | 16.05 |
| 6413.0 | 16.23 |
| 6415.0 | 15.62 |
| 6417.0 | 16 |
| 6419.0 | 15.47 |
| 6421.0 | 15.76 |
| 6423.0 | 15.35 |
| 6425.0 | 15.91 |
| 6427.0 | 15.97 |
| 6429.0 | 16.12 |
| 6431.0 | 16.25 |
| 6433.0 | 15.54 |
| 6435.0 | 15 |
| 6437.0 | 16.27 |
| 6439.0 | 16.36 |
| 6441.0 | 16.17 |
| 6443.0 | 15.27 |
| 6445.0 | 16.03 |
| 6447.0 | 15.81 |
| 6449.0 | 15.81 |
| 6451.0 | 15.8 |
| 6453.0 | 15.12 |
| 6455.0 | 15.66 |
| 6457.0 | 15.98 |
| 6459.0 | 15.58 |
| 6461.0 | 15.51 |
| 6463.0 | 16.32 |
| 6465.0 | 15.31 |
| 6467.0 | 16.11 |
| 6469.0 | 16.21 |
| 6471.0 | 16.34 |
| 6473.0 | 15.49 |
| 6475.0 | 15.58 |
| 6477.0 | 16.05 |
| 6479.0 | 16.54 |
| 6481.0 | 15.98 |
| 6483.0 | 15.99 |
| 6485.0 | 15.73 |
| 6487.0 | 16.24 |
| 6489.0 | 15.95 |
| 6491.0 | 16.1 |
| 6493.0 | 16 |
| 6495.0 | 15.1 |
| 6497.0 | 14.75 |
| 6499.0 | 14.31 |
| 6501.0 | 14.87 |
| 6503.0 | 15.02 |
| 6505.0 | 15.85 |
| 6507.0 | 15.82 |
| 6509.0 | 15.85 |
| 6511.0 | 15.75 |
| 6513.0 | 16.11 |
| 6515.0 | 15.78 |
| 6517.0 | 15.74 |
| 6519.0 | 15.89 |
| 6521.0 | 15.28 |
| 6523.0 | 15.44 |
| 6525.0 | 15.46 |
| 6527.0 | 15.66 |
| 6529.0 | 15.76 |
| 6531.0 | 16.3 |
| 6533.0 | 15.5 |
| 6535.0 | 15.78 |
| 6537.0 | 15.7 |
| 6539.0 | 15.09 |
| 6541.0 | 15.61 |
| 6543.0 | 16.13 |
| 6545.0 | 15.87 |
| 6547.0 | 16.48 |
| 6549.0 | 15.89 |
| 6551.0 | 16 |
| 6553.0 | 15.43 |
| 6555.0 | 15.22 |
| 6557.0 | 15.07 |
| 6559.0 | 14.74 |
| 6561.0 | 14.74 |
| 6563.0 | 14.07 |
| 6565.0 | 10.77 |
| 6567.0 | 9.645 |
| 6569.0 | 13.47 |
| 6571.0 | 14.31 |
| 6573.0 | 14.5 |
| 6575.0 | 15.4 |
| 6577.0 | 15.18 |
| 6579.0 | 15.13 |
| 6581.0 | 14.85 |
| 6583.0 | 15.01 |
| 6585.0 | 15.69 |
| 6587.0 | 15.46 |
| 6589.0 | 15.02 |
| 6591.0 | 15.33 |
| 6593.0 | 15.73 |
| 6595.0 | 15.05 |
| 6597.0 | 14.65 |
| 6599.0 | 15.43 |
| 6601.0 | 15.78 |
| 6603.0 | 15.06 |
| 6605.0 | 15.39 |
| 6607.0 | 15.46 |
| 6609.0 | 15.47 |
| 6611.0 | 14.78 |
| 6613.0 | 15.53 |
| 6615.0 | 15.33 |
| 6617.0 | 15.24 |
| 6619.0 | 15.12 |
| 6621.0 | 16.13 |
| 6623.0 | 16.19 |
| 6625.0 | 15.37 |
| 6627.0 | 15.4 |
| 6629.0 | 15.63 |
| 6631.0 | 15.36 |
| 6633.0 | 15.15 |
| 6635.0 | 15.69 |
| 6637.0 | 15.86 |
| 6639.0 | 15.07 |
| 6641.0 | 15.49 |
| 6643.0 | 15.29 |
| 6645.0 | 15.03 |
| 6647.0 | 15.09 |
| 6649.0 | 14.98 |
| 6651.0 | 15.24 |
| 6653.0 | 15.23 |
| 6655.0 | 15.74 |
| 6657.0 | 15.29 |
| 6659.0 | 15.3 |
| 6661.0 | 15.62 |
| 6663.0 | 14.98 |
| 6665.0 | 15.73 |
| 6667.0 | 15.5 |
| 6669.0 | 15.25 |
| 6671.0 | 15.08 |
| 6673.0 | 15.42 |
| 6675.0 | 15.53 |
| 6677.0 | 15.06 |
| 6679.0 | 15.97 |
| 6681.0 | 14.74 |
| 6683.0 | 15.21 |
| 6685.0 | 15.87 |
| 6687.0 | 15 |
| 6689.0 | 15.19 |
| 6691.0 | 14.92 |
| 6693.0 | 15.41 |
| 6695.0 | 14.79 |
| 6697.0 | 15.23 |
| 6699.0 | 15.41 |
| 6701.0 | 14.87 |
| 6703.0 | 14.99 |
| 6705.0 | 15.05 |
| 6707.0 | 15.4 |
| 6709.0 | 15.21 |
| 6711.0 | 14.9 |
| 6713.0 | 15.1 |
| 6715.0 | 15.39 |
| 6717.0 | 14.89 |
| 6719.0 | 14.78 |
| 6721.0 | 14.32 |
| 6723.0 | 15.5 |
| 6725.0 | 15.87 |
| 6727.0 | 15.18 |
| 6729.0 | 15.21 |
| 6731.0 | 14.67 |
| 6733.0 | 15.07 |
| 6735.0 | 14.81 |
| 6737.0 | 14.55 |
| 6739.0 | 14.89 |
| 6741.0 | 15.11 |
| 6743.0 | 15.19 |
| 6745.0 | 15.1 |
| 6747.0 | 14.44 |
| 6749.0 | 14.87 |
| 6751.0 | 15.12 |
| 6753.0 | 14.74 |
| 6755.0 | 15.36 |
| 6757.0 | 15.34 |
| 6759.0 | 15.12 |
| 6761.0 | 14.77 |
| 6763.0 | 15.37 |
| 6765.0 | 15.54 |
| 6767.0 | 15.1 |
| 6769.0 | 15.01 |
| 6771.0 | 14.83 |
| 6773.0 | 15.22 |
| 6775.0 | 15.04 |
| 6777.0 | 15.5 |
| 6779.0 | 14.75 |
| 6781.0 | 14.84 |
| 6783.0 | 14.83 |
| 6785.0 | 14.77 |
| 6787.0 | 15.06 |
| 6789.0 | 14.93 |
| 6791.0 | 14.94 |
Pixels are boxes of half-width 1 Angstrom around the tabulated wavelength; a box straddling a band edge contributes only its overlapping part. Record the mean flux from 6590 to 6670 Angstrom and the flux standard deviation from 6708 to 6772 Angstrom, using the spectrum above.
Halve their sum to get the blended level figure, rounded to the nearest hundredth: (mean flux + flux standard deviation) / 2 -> 7.85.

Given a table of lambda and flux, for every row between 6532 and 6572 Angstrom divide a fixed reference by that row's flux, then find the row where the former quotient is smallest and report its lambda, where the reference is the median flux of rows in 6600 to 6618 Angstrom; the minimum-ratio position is 6547.0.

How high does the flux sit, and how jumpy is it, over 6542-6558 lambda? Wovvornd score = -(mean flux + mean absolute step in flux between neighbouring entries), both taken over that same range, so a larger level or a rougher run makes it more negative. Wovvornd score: -16.1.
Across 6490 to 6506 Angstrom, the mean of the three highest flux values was 16.0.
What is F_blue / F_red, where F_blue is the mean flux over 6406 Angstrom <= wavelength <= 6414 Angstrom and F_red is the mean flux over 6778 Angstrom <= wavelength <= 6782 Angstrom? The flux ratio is 1.09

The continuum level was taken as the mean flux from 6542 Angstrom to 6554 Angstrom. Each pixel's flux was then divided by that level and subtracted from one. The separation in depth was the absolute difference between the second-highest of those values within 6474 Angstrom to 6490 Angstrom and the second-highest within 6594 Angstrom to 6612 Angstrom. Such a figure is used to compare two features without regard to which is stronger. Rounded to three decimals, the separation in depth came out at 0.059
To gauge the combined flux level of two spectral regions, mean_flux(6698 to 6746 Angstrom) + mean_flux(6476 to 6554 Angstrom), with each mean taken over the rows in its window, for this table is 30.8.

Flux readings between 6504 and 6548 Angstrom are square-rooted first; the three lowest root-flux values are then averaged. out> 3.91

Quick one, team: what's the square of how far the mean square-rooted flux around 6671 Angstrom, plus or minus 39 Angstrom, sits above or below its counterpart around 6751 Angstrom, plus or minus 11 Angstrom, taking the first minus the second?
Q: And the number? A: 0.0012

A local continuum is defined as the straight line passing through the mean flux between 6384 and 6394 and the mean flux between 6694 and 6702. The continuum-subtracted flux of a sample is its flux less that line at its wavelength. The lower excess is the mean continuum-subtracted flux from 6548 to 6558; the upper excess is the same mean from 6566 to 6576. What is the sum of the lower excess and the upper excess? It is -1.8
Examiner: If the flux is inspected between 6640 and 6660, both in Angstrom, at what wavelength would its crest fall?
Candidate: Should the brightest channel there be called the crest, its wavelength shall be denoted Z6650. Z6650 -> 6655.0 Angstrom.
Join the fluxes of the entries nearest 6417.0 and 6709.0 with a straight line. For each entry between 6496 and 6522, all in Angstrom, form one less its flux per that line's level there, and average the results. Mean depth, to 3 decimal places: 0.018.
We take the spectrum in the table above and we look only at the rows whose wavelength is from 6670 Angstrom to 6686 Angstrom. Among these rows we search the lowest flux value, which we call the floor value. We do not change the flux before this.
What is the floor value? 14.74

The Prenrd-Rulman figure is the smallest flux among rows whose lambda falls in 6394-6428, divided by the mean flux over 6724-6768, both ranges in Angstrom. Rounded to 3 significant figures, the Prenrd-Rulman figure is 1.01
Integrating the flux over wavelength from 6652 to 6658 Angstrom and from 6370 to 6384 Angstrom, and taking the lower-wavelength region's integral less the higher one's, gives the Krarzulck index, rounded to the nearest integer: 136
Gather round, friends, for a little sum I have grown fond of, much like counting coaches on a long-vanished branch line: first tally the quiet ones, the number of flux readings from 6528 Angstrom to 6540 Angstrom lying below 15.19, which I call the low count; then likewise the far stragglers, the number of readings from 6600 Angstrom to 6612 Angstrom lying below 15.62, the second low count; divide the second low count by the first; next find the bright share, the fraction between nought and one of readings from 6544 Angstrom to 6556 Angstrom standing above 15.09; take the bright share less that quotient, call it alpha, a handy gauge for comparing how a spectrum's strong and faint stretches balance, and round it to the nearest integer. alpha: -4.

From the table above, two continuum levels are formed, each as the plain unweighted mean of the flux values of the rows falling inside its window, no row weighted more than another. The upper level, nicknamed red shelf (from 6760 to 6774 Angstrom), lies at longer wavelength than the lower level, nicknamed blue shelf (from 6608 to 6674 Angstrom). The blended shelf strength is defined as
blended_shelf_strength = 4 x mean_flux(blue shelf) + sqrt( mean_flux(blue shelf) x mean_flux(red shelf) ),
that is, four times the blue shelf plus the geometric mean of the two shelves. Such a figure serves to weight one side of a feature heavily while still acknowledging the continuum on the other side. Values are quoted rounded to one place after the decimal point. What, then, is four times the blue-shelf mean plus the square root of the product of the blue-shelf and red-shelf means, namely 76.8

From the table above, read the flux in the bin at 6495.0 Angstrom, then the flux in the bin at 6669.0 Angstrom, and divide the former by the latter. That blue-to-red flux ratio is 0.99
